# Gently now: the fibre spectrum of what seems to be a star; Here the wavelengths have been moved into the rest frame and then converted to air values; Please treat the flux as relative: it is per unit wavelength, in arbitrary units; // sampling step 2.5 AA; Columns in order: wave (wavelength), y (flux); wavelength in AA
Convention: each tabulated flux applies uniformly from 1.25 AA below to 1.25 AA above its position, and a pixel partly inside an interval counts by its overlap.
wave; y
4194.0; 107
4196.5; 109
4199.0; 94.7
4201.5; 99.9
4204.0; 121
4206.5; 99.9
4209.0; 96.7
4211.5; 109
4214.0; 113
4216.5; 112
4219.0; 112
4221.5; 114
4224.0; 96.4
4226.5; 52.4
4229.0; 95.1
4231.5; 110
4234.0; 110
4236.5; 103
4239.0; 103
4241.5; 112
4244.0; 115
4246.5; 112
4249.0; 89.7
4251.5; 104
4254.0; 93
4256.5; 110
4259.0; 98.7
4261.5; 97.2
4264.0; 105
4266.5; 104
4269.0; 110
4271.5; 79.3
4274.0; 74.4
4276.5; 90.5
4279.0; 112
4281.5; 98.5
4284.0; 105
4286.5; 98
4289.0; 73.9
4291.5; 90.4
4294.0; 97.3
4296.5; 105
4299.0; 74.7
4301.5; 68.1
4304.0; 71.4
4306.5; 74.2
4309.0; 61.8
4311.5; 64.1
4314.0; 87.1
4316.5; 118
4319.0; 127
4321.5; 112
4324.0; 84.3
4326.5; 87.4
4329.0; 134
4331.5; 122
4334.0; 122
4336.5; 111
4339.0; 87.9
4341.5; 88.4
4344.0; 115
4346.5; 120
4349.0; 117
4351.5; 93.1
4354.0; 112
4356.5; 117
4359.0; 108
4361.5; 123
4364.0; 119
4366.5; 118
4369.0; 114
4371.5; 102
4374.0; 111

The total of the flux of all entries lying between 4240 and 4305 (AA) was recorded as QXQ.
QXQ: 2489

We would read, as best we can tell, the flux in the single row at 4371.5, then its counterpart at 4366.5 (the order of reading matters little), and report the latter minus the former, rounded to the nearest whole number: 16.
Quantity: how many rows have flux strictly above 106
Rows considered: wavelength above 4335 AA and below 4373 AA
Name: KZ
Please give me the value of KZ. 11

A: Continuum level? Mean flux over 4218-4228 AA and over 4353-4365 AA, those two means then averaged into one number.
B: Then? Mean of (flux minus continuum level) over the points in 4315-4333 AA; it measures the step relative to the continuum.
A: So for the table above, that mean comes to 7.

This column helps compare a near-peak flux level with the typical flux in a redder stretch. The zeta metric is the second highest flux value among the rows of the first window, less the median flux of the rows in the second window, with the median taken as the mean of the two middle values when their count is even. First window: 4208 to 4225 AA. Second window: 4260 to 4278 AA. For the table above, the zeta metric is 16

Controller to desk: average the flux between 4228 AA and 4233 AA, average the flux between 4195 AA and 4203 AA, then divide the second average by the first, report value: 0.99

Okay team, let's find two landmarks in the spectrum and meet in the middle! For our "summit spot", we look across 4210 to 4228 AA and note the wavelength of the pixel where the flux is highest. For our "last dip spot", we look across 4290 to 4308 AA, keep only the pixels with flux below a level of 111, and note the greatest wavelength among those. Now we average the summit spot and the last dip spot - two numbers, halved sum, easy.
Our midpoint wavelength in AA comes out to 4264.0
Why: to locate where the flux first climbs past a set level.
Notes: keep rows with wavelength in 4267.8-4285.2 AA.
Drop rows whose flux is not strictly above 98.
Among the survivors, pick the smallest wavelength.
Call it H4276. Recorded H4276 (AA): 4269.0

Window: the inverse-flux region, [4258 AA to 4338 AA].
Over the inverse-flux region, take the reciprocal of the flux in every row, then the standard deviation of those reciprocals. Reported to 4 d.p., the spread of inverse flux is 0.0023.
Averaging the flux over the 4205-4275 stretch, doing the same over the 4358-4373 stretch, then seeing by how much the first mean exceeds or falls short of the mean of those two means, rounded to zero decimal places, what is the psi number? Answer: -6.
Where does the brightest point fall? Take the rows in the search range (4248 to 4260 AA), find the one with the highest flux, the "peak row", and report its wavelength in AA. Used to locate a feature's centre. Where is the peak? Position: 4256.5 AA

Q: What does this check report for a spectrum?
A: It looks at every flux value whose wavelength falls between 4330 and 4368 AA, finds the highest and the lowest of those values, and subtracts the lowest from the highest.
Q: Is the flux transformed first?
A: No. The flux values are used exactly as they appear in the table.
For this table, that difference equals 35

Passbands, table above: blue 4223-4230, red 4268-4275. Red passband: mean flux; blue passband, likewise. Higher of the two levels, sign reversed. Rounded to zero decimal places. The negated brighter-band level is -88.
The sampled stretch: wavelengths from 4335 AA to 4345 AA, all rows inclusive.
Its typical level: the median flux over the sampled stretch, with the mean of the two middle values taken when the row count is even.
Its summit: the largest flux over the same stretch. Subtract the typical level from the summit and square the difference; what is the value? 234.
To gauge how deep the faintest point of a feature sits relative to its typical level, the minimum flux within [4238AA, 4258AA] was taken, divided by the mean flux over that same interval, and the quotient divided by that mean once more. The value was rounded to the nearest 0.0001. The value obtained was 0.0082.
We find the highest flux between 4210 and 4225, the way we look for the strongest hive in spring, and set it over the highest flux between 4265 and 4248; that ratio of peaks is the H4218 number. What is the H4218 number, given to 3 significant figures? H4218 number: 1.04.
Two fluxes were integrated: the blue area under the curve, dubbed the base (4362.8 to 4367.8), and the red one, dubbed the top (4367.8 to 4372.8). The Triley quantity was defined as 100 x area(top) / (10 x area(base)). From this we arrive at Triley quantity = 9.1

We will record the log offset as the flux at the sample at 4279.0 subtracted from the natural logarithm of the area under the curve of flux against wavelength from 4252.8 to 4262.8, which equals -105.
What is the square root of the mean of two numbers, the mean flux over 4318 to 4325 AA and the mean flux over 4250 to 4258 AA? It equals 10.2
